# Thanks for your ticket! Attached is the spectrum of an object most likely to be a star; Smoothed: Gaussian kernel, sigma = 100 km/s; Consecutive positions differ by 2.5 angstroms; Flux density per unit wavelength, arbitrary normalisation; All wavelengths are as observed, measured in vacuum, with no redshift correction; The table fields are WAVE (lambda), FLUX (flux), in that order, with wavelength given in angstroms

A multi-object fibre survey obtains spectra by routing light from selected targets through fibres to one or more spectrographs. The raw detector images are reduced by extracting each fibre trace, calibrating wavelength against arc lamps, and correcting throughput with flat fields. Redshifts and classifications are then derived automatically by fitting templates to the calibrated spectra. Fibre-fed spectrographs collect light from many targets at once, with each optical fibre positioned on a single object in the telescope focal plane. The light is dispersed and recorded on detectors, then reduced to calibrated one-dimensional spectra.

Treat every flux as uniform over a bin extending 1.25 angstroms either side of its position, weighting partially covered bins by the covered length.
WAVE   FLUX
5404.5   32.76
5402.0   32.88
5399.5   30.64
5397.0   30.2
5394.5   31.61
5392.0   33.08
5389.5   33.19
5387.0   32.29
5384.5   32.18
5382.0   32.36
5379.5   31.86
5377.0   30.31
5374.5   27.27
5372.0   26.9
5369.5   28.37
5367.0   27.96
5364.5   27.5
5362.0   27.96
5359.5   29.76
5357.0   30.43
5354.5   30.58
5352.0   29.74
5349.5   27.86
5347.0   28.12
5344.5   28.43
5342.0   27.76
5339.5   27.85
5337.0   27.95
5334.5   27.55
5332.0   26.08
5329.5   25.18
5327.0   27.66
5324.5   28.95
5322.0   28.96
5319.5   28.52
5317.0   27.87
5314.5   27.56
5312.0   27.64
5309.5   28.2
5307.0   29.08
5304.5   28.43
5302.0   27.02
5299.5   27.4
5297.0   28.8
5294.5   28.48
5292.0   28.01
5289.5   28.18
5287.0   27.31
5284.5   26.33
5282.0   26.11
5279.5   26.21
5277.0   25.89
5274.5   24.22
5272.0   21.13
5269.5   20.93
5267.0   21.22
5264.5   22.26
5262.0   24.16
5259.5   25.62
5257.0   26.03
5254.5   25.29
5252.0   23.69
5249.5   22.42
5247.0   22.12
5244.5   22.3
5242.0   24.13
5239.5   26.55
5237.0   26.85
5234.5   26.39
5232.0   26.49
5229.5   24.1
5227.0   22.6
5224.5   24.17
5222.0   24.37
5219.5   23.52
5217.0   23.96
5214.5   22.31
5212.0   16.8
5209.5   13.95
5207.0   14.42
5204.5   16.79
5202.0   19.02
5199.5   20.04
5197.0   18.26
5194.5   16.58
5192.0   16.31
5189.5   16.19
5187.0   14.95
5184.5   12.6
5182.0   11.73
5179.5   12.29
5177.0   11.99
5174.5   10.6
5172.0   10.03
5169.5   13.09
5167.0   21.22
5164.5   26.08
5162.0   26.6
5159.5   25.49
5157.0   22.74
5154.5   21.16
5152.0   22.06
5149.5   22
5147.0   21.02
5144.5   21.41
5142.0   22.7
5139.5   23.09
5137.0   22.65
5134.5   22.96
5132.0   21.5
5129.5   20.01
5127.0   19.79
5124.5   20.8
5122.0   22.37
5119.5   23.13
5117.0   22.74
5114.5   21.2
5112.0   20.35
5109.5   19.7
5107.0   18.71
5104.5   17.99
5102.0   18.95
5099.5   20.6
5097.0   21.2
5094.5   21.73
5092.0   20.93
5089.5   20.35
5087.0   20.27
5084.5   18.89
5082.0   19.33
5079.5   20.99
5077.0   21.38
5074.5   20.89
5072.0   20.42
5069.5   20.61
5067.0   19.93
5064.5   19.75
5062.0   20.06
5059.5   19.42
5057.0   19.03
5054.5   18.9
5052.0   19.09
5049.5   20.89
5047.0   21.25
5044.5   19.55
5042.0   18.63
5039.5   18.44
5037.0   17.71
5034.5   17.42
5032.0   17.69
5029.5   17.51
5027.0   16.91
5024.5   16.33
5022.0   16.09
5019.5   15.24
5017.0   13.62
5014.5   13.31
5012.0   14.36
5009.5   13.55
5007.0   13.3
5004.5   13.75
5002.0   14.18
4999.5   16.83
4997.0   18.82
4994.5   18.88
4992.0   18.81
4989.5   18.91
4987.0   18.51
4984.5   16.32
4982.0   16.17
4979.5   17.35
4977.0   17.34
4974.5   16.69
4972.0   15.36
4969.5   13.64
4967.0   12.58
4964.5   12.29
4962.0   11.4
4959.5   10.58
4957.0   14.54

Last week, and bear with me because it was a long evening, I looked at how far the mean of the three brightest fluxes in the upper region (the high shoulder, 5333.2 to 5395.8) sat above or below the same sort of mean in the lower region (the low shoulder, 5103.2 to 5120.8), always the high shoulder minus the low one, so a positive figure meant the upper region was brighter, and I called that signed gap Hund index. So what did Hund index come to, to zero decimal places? 11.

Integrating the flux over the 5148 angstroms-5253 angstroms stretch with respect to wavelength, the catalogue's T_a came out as 2097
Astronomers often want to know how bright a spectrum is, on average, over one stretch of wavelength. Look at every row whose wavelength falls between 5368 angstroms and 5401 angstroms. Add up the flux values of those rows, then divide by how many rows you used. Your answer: 30.8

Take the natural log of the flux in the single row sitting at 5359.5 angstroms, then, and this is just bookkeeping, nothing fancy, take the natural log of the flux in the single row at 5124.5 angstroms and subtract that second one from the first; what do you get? 0.36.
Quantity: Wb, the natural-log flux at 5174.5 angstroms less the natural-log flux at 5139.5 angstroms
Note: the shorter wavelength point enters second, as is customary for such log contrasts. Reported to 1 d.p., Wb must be -0.8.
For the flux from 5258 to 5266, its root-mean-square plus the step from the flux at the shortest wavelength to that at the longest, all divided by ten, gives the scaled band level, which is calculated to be 2.1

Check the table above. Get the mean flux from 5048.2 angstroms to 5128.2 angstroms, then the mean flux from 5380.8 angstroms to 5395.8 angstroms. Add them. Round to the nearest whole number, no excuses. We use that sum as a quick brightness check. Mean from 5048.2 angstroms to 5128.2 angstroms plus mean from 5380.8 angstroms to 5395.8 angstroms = 53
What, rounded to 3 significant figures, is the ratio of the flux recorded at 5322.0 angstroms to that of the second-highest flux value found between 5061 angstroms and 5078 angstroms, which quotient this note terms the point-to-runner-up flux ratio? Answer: 1.39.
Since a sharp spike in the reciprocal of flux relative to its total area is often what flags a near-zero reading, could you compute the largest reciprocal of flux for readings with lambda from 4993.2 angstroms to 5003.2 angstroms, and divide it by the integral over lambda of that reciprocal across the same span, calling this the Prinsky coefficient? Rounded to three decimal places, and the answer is 0.120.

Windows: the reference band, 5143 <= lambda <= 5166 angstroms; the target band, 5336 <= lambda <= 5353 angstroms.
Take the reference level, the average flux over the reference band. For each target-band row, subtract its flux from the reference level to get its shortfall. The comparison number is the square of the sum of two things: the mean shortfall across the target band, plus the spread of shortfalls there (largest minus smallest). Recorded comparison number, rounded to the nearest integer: 10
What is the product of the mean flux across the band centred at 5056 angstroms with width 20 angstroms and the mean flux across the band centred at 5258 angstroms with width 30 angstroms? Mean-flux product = 457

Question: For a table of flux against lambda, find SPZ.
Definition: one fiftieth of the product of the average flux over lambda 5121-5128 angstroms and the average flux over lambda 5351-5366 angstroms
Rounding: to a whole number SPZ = 12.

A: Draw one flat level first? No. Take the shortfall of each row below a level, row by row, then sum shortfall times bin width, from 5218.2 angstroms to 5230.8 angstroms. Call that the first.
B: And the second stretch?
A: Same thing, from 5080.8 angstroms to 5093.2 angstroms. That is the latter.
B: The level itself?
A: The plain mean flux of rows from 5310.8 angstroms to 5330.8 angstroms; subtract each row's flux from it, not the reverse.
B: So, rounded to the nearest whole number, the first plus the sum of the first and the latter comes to 199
